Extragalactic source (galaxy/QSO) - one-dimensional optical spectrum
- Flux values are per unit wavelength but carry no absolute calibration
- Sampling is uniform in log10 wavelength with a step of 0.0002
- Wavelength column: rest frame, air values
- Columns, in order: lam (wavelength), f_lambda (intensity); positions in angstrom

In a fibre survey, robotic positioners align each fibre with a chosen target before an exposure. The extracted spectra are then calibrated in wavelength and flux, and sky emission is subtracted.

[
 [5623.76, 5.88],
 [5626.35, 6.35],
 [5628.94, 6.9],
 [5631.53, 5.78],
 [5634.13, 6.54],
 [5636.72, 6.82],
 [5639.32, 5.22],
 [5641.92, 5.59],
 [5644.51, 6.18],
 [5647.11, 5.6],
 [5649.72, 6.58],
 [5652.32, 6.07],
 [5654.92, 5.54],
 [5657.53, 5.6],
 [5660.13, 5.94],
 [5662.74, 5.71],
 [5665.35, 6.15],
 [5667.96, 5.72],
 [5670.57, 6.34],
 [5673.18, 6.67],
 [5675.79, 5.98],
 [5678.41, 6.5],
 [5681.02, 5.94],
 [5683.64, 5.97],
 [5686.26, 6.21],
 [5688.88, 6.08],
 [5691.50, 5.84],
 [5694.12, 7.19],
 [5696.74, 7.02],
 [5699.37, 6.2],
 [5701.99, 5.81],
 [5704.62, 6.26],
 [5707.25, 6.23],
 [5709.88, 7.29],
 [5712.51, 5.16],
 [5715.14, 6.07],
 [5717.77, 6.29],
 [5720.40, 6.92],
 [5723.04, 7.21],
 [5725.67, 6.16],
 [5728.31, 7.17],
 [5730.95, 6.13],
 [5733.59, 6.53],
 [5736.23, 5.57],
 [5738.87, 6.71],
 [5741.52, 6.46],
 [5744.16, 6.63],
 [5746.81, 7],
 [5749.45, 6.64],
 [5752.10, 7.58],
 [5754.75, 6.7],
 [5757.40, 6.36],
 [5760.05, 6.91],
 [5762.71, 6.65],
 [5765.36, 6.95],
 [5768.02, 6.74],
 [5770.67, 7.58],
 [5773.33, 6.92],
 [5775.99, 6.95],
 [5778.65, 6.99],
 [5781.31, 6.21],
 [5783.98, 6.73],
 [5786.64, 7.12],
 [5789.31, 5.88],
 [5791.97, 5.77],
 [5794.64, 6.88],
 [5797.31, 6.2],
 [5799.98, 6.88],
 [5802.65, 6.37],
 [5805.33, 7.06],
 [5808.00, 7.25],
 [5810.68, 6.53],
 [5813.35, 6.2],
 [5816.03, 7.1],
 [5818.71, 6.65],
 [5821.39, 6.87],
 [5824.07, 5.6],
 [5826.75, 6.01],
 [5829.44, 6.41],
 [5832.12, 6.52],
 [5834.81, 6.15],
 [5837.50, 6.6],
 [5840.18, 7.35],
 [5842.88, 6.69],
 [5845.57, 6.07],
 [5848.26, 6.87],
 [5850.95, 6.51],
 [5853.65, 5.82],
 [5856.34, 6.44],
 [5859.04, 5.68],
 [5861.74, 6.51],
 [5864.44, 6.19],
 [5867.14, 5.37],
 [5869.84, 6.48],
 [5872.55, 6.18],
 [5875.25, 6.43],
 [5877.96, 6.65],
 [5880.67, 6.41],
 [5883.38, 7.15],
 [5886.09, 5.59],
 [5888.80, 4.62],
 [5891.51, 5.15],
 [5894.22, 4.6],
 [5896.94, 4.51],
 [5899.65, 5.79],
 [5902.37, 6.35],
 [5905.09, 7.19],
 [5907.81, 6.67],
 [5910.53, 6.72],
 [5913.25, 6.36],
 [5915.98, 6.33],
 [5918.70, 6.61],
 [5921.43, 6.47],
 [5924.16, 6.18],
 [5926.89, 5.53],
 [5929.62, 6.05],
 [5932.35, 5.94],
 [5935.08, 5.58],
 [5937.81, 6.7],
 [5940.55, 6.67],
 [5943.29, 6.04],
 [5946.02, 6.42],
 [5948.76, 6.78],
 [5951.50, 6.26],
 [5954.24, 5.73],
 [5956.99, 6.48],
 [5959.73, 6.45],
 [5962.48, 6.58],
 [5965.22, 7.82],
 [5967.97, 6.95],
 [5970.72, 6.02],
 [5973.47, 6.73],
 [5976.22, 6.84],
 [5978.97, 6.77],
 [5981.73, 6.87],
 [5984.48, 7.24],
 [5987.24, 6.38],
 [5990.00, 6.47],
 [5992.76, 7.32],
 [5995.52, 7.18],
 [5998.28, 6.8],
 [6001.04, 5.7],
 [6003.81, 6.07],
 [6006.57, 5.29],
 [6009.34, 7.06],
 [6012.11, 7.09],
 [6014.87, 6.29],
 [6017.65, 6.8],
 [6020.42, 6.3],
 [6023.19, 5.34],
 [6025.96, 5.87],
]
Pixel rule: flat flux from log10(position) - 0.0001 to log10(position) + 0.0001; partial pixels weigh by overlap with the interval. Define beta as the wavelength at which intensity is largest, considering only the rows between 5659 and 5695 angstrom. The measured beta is 5694.12 angstrom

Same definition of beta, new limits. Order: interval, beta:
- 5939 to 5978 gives 5965.22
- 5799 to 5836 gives 5808.00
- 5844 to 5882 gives 5848.26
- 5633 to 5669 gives 5636.72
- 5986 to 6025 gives 5992.76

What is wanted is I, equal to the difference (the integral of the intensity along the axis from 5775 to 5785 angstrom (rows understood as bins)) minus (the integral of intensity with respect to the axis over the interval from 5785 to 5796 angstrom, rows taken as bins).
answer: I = -4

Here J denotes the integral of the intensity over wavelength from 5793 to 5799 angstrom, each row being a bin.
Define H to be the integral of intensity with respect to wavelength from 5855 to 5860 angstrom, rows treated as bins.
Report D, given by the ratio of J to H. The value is 1.29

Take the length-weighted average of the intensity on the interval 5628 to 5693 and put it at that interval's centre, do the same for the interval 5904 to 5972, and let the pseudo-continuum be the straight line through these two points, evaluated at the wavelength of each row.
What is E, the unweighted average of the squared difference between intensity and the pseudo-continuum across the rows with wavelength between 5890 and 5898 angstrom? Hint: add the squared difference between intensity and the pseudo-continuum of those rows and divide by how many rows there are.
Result 2.7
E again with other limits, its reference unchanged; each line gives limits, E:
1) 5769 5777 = 1.0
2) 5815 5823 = 0.4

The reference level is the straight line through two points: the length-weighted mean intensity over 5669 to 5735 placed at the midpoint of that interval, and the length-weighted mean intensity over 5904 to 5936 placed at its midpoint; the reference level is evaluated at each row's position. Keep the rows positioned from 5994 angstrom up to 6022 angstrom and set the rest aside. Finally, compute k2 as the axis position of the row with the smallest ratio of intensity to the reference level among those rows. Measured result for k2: 6006.57 angstrom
